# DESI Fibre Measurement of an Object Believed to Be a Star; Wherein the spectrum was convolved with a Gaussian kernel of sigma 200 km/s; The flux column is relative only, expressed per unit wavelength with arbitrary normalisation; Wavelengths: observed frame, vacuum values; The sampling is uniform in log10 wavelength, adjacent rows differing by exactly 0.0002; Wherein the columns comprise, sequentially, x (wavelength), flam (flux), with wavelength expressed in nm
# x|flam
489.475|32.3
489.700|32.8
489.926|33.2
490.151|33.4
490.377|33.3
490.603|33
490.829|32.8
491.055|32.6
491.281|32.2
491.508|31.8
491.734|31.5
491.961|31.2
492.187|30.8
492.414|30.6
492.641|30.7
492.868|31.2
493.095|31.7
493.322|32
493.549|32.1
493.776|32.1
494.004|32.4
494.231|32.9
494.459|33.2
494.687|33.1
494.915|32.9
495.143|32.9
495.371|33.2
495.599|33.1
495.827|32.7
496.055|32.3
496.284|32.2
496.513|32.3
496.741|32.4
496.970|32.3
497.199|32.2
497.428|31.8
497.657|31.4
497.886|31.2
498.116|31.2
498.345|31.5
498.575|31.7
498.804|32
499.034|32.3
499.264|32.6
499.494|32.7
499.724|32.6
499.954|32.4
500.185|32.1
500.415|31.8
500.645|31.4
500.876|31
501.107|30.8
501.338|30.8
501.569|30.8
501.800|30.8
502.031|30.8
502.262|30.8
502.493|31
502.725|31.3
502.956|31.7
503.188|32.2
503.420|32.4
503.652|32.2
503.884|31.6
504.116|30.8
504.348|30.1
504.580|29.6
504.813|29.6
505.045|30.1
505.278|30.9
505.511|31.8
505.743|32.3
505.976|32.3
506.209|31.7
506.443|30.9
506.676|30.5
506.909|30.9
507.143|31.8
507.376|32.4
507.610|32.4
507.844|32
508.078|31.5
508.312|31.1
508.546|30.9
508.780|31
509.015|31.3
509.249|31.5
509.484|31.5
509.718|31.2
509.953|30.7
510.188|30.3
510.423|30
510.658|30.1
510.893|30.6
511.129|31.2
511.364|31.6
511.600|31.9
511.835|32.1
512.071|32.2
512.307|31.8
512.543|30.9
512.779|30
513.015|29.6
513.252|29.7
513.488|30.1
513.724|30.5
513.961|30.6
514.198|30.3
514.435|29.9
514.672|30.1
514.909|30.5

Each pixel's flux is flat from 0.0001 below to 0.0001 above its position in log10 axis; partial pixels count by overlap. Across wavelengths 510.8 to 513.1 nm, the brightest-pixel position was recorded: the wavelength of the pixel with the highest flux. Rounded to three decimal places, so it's 512.071 nm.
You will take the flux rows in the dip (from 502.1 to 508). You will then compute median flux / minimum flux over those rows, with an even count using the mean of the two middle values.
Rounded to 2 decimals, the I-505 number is 1.07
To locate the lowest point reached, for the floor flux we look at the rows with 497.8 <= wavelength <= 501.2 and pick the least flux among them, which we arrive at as 30.8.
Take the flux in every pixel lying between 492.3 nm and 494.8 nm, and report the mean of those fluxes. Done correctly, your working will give 32.0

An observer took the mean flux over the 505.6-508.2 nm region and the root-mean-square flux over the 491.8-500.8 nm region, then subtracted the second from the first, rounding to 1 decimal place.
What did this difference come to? -0.4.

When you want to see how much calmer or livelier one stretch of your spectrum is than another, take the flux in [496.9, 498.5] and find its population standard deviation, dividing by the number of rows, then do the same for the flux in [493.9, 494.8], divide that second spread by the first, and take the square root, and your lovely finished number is 0.86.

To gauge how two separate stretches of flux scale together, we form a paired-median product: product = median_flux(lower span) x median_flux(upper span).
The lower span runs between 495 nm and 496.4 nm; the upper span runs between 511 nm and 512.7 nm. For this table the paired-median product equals 1043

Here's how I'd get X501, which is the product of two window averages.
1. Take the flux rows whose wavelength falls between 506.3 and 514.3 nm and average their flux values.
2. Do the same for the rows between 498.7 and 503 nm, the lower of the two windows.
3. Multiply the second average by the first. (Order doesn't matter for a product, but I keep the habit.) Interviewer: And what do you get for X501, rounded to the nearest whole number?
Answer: 979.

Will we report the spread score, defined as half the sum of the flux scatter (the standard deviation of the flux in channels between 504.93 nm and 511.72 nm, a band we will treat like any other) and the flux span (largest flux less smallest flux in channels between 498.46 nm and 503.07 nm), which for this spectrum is 1.30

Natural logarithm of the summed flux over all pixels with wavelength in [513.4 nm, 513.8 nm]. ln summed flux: 4.10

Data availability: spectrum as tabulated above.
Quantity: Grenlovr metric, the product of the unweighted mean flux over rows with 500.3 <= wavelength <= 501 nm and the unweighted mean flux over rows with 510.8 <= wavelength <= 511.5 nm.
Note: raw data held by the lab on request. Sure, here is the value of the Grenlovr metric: 978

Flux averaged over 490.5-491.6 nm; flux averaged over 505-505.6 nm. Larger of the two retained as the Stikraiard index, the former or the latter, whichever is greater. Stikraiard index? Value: 32.5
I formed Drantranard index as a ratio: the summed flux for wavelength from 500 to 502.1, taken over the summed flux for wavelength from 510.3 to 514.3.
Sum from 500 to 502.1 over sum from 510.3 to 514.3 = 0.5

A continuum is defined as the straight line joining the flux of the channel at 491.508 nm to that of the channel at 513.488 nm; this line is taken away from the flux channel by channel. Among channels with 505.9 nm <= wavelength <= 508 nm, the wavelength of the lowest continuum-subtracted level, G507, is 506.676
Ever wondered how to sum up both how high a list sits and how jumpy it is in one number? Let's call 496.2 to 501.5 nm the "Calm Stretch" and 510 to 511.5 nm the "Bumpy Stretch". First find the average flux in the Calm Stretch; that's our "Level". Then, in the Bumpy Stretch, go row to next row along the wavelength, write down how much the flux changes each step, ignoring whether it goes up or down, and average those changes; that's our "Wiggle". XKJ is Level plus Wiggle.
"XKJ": 32.2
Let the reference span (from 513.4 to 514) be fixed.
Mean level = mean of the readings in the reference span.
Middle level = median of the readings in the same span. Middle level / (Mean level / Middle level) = 30.6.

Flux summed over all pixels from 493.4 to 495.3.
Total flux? 262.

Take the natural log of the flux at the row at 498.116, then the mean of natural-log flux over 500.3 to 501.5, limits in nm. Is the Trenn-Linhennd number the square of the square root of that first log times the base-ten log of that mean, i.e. 1.85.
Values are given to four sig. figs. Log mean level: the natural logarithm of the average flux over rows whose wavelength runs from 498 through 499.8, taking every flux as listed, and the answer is 3.468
